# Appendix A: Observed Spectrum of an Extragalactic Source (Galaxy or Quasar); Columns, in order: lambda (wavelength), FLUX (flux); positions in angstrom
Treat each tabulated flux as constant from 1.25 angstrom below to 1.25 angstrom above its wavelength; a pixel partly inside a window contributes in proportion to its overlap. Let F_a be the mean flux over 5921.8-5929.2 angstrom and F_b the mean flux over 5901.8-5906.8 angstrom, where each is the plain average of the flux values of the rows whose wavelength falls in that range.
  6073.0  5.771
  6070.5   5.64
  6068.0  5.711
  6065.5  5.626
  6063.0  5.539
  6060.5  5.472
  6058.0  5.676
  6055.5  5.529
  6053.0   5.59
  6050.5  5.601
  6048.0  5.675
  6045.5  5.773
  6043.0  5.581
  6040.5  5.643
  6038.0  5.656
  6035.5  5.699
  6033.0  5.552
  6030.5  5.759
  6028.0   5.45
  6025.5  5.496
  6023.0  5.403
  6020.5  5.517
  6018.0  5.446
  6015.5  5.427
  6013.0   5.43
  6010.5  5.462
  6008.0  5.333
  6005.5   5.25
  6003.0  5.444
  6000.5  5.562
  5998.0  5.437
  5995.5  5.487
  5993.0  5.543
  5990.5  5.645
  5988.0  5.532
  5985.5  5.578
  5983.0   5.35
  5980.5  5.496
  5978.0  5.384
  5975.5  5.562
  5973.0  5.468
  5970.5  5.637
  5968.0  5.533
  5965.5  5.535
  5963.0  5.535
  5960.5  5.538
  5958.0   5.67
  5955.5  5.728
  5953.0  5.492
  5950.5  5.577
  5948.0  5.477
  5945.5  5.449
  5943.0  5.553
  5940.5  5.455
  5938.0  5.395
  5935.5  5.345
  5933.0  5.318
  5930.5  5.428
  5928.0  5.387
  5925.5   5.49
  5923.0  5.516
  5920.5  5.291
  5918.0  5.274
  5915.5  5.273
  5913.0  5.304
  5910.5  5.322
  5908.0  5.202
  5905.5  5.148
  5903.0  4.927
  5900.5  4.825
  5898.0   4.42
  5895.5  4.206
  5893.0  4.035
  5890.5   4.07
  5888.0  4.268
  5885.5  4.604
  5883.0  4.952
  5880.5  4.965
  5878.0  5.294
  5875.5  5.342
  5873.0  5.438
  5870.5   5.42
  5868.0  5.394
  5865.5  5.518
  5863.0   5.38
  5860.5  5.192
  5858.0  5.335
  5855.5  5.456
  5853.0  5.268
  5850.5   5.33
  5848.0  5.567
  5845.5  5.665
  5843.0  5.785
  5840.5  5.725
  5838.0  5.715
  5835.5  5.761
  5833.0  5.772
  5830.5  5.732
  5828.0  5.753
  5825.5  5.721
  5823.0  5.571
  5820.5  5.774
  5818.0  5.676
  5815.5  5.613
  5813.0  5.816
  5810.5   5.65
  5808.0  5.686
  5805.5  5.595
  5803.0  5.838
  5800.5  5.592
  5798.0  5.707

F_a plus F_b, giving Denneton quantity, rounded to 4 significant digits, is 10.50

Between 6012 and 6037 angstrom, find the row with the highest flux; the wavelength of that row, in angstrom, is 6030.5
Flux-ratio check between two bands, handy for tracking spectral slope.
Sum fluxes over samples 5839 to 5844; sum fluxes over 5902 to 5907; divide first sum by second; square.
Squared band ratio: 1.31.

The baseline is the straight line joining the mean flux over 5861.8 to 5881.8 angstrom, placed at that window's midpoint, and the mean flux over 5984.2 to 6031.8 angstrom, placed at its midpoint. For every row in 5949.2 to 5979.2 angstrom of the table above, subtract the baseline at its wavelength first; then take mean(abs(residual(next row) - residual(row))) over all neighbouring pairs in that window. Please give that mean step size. 0.10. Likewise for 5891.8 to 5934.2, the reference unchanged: 0.12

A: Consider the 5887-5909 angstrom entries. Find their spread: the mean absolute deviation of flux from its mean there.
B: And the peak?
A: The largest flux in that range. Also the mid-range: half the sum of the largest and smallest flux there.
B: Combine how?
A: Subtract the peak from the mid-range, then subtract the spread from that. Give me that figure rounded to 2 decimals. -0.99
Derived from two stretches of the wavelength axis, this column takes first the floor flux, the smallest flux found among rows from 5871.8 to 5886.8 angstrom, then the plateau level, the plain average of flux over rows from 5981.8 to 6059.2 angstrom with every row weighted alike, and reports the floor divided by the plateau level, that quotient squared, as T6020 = 0.69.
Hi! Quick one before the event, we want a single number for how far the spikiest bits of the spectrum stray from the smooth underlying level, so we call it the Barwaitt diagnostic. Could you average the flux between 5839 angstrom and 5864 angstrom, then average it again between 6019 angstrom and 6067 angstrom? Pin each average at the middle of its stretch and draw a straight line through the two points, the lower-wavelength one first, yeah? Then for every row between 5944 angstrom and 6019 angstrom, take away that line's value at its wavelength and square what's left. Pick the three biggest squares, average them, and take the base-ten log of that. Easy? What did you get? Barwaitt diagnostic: -1.2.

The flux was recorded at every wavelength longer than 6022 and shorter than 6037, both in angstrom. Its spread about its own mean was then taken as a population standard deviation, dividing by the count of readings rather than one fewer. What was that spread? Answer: 0.129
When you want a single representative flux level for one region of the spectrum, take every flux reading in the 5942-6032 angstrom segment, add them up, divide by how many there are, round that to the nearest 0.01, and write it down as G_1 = 5.51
